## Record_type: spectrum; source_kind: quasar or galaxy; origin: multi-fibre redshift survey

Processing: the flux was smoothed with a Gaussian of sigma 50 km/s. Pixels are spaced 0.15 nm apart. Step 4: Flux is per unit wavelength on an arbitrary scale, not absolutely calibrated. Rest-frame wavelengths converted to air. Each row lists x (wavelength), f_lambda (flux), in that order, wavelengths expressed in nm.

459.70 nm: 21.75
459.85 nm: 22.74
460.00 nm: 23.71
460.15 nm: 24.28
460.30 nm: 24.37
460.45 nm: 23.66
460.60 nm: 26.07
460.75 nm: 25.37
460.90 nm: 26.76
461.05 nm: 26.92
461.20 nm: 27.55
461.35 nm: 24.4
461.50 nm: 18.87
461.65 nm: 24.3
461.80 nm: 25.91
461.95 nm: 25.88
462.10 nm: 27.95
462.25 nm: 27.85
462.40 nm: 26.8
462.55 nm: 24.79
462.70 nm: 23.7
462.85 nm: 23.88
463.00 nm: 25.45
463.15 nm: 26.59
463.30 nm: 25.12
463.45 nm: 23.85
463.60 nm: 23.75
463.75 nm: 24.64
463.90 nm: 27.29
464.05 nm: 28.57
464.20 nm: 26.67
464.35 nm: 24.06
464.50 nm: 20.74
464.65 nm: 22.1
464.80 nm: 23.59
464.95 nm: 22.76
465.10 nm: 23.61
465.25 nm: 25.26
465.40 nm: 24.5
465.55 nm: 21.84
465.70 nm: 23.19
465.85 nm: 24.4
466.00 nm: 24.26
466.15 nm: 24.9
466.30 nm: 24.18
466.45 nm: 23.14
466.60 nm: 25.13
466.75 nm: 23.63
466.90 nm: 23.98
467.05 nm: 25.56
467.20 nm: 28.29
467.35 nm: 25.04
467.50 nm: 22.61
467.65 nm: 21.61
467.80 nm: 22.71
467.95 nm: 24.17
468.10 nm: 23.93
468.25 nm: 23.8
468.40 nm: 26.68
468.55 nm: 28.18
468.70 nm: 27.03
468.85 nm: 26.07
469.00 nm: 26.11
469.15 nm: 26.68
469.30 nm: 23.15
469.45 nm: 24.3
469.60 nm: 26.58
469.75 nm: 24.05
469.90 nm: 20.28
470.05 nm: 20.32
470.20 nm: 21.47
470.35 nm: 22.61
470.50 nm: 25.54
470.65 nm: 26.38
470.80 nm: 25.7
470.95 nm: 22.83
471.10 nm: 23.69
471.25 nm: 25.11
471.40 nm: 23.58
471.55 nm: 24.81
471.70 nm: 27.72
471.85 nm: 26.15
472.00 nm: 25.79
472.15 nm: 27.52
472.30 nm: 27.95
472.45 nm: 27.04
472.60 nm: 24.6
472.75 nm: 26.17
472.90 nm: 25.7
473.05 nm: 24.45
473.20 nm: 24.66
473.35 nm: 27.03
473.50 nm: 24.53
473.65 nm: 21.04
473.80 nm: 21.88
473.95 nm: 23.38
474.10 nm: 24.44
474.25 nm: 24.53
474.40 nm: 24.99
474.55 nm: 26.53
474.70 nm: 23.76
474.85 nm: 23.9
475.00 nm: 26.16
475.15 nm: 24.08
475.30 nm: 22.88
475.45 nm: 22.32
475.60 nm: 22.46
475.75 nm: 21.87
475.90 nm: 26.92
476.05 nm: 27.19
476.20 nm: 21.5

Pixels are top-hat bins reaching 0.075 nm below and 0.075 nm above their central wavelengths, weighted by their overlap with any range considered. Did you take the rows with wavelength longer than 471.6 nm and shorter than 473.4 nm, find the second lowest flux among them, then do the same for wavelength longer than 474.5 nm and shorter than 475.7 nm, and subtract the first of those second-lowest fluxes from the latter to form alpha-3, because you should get -2.1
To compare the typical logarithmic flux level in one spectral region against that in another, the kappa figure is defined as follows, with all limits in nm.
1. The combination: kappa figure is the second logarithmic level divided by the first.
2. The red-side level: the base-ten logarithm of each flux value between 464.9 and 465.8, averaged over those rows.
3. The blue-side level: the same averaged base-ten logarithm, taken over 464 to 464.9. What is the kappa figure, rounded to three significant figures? 1.01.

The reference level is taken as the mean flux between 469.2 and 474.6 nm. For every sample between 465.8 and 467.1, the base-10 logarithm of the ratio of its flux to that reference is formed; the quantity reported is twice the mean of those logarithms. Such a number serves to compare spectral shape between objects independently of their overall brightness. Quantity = -0.01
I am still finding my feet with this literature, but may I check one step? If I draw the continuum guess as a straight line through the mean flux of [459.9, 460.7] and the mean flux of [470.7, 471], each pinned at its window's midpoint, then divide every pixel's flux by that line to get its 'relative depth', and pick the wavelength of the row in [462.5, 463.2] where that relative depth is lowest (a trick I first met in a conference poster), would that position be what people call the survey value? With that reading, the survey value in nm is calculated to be 462.70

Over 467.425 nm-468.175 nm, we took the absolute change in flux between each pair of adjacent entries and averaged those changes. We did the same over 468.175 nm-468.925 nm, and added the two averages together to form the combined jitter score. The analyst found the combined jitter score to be 2.57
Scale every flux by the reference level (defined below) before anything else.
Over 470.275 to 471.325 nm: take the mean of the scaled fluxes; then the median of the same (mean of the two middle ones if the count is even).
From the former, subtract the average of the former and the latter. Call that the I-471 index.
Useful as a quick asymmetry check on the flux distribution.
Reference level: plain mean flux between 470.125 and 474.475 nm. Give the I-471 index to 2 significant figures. -0.011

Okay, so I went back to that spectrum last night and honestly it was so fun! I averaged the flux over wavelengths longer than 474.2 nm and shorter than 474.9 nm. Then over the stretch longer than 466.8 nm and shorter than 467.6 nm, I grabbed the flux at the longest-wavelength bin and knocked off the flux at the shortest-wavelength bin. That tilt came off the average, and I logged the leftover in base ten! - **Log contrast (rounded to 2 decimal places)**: 1.42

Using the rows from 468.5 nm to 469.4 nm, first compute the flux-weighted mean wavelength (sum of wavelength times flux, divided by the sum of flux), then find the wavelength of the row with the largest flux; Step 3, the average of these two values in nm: 468.73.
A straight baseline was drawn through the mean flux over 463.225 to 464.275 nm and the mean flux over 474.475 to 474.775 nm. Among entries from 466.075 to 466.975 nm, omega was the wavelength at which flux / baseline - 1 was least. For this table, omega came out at 466.45 nm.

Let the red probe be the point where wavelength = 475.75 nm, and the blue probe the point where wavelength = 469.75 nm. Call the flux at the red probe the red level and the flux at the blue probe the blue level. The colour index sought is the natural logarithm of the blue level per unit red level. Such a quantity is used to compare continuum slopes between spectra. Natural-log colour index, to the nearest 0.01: 0.10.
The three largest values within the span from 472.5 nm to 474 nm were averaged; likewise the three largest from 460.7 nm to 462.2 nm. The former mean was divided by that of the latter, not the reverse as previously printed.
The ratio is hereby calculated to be 0.96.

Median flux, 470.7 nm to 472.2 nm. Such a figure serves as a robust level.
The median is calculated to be 25.4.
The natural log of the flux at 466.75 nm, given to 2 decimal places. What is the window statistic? 3.16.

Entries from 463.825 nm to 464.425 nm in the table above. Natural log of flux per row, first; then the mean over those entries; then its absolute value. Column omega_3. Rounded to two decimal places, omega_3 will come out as 3.28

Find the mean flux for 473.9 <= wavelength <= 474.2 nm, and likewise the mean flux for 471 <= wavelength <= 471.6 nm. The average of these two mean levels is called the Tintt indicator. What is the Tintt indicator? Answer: 24.1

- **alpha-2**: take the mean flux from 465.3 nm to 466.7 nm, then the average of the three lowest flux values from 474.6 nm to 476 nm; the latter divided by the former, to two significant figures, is 0.93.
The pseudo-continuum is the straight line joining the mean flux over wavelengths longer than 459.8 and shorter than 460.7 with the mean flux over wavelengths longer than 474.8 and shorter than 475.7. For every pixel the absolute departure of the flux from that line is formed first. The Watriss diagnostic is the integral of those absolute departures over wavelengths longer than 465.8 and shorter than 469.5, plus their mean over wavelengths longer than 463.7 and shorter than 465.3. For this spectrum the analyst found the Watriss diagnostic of 7.1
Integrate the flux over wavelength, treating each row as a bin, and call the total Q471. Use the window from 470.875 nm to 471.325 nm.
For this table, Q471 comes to 10.7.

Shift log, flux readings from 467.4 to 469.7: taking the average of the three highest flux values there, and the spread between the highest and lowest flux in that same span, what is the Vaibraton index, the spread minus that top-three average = -21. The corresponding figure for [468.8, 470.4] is -20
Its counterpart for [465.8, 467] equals -23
